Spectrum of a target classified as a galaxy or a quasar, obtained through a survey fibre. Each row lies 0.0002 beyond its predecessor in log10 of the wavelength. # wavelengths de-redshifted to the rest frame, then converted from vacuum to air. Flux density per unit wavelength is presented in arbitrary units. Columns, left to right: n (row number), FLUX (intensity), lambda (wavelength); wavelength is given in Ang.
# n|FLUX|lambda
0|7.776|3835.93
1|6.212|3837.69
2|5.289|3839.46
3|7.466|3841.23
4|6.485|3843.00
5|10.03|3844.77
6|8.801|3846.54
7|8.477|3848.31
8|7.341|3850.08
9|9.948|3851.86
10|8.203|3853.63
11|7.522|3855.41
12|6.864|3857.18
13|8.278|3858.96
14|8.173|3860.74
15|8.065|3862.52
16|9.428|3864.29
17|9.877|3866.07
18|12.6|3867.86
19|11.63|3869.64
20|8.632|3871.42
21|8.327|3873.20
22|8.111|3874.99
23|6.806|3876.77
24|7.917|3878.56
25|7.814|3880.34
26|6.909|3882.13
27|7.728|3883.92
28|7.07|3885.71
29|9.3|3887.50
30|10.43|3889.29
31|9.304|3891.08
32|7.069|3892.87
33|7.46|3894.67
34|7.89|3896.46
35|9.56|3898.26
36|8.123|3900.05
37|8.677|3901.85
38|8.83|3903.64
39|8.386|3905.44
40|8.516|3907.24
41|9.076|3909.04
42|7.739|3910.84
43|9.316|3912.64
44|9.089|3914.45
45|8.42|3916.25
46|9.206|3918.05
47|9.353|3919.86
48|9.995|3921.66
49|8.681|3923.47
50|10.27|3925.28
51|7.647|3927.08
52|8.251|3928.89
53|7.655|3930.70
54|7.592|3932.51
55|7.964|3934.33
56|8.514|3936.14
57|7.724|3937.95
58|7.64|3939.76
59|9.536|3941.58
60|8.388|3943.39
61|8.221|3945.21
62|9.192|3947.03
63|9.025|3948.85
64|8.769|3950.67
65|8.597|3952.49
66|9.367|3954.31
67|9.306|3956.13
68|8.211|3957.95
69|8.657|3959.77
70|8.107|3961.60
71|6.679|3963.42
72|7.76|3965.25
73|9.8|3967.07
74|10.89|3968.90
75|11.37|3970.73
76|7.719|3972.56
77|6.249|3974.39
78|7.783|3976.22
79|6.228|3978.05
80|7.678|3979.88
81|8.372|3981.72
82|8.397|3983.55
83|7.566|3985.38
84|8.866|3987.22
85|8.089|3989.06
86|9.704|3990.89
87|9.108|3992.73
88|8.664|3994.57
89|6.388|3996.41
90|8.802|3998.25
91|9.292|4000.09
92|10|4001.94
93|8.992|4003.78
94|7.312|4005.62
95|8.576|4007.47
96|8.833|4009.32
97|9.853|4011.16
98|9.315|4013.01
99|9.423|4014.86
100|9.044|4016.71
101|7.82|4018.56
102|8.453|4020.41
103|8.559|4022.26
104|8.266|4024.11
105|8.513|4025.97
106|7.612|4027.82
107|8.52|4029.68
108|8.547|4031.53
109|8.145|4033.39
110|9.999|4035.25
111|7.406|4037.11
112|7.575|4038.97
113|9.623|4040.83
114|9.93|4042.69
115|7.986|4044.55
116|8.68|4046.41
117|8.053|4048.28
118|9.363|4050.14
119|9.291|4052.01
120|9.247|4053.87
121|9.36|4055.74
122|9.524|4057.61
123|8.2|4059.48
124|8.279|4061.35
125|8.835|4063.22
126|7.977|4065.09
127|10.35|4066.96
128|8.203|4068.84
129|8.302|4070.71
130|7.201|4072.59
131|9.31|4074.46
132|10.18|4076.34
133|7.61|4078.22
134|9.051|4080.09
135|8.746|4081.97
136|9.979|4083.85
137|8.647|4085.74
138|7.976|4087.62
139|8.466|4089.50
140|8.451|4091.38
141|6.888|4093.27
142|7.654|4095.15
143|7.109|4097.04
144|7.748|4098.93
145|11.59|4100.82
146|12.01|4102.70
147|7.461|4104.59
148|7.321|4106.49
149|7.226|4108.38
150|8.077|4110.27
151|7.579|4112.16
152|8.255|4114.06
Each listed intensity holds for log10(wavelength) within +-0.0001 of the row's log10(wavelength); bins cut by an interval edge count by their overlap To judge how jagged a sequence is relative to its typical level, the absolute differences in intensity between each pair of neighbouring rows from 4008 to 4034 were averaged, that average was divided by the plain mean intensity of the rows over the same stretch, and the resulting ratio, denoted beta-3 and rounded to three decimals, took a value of 0.060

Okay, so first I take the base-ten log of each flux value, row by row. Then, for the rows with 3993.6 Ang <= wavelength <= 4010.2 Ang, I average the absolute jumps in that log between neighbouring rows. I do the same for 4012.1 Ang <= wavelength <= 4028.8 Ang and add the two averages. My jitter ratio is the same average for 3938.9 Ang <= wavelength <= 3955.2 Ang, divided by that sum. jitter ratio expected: 0.37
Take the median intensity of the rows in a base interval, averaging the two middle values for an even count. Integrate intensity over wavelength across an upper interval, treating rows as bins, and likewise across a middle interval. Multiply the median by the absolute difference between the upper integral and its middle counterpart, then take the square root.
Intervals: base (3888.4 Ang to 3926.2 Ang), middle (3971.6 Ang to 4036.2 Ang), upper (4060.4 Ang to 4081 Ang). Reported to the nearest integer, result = 57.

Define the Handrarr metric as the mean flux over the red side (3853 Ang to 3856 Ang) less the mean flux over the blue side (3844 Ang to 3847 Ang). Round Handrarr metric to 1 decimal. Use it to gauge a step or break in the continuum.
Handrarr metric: -1.6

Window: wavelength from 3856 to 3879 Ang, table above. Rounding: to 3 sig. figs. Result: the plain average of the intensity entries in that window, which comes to 8.82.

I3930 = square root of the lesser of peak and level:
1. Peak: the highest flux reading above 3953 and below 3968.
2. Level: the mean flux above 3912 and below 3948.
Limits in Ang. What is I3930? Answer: 2.94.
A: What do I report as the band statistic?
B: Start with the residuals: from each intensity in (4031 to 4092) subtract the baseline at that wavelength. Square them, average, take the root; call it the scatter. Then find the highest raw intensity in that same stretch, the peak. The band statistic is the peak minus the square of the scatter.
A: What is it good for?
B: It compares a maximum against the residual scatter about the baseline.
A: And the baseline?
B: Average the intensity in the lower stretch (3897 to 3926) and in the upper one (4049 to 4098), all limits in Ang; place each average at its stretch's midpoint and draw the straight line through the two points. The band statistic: 9.65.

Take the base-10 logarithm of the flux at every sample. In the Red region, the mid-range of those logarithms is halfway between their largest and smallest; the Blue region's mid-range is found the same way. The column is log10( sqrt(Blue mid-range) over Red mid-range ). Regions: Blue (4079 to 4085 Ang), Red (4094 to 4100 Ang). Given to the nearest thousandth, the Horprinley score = 0.054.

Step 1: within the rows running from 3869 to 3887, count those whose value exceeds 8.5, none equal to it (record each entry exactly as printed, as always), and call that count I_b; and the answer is 2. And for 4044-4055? 4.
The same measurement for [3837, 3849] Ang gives 2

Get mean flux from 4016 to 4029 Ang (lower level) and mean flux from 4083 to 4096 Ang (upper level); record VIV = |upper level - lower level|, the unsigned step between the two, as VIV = 0.03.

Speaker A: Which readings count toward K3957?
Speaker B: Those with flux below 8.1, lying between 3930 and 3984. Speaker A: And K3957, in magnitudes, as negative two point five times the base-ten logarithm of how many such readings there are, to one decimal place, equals -2.7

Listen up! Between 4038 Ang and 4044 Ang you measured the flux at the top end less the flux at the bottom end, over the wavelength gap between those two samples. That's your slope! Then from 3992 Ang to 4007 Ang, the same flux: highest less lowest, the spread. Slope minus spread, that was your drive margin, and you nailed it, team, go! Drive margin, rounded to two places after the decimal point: -2.98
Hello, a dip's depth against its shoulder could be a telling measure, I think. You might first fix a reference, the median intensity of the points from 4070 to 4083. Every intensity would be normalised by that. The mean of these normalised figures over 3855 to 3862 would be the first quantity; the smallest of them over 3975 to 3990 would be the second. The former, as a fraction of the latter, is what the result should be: 1.24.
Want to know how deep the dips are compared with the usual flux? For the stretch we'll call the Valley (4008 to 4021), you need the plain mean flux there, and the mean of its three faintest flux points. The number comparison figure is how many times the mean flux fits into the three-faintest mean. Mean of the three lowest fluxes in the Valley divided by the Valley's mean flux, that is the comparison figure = 0.93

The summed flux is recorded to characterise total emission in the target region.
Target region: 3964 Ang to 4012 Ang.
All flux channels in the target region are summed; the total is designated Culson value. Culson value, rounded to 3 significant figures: 222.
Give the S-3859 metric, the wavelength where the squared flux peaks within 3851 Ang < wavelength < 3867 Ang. 3851.86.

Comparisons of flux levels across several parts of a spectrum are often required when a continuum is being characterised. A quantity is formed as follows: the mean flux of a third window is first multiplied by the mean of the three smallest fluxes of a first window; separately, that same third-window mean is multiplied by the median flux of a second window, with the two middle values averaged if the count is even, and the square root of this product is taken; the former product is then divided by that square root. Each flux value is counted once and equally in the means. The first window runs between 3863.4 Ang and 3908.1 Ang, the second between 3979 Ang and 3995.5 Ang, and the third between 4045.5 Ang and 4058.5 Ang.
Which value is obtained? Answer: 7.20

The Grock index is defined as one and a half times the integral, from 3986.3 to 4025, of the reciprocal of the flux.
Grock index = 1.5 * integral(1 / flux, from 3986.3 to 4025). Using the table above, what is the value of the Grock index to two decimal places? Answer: 6.72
